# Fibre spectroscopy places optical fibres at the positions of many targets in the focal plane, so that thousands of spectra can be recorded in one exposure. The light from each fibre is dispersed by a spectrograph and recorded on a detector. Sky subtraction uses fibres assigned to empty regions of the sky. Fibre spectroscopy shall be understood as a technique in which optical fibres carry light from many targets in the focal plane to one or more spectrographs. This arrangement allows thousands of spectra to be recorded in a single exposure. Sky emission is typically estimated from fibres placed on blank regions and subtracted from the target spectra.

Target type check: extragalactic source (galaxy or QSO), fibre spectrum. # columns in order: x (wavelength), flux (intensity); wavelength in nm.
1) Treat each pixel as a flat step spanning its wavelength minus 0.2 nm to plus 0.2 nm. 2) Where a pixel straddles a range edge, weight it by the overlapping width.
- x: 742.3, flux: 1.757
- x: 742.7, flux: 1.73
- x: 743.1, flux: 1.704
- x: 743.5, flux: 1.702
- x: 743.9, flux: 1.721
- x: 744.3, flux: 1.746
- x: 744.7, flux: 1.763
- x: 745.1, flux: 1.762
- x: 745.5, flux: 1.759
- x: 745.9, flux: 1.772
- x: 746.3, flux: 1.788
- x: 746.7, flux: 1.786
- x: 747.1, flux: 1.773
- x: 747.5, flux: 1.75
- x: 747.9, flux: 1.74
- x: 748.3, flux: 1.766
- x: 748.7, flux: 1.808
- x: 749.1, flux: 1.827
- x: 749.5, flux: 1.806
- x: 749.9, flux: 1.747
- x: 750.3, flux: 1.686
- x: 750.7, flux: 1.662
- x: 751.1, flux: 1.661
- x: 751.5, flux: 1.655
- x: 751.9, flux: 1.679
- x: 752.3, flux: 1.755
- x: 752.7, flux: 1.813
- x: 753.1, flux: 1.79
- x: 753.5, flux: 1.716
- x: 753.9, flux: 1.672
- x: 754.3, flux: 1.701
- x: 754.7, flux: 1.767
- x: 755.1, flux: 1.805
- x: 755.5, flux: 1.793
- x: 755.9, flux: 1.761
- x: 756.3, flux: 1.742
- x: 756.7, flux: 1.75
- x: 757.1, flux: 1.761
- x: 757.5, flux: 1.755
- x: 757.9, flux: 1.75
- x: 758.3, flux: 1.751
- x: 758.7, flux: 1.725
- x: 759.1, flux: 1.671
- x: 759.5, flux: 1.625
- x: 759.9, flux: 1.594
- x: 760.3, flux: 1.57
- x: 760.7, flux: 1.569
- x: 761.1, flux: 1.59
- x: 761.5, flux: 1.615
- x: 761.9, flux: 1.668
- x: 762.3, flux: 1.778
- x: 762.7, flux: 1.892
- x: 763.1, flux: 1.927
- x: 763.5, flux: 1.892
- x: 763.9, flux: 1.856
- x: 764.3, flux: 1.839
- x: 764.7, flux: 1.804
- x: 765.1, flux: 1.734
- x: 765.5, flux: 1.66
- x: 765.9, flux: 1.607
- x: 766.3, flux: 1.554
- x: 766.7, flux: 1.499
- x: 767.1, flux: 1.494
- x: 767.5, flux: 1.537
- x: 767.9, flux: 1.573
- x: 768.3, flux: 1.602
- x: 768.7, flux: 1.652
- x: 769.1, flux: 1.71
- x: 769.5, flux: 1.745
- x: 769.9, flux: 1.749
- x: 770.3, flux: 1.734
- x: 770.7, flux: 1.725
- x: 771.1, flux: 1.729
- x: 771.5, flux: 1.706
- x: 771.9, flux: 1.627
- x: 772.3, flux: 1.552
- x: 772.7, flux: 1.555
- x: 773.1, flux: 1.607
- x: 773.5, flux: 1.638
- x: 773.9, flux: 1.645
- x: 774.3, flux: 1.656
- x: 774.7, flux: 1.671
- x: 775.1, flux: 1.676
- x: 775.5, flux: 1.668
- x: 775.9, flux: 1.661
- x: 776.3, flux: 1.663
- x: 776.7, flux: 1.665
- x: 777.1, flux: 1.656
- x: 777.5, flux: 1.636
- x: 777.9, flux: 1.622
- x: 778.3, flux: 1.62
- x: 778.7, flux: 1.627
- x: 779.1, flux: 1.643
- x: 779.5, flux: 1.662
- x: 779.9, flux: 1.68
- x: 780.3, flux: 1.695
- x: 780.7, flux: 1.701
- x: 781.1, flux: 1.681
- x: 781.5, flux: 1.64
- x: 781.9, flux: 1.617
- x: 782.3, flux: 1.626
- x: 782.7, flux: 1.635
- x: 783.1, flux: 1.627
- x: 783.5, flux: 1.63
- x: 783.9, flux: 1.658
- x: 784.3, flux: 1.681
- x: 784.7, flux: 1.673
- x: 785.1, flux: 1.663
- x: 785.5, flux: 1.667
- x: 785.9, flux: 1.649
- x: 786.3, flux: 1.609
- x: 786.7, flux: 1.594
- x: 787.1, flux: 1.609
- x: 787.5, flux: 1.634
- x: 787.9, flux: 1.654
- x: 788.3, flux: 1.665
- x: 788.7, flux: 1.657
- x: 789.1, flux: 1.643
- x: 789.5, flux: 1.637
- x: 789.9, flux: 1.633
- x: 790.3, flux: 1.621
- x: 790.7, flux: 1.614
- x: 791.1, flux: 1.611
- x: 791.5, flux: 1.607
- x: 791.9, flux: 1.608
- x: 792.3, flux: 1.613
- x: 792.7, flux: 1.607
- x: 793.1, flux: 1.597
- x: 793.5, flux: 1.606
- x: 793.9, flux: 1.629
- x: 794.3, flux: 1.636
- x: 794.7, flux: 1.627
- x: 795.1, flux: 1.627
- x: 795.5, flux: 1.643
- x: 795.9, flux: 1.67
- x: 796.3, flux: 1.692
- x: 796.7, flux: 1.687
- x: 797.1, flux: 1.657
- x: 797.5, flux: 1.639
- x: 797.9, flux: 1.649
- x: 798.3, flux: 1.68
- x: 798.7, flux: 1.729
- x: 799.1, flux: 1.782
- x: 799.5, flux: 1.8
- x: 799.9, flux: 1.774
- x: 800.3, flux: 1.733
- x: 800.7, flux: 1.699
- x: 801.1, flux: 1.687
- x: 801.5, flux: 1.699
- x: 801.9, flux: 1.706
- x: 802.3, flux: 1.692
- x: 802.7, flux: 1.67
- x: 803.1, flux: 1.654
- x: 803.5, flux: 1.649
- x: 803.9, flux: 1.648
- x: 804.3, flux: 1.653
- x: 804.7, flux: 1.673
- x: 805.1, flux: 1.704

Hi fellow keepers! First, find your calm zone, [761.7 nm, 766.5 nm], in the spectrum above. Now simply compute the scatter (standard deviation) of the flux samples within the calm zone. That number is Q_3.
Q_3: 0.12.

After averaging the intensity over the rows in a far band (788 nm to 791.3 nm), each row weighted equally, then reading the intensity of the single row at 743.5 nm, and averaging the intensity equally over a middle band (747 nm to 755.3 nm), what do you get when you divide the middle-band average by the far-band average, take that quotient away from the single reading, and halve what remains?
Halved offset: 0.32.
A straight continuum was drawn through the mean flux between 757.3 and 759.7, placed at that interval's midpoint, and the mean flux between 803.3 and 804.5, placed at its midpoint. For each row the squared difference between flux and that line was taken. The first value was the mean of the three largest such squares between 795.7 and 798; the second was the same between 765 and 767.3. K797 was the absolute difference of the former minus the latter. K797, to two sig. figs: 0.035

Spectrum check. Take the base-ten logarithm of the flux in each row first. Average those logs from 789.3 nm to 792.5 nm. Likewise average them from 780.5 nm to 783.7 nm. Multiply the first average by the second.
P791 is 0.0451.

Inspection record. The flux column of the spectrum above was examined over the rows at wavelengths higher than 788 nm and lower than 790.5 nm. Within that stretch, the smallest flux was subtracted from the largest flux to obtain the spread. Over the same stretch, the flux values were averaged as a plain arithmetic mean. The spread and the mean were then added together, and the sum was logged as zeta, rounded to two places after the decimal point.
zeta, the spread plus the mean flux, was 1.69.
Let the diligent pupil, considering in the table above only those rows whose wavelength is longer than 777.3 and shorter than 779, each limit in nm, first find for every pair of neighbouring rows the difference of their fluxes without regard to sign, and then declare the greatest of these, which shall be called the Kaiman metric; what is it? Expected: 0.014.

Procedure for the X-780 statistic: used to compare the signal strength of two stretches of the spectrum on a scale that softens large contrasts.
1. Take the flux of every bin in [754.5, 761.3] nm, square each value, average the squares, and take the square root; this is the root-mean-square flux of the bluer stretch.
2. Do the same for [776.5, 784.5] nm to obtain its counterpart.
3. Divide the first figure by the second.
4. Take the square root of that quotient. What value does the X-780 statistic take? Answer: 1.02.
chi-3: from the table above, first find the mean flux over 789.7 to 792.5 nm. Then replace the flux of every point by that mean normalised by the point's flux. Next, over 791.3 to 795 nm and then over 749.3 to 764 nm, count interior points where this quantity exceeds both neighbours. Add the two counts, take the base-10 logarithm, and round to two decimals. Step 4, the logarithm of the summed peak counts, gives 0.78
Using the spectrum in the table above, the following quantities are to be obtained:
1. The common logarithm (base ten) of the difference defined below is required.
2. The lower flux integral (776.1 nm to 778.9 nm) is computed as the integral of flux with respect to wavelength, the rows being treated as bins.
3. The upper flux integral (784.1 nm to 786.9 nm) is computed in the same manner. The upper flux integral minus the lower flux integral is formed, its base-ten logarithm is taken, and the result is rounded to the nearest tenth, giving -1.7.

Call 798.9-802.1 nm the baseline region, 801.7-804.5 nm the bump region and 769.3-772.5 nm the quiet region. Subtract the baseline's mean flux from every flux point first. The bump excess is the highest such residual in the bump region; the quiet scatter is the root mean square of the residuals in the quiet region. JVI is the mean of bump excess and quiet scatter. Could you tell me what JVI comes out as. 0.02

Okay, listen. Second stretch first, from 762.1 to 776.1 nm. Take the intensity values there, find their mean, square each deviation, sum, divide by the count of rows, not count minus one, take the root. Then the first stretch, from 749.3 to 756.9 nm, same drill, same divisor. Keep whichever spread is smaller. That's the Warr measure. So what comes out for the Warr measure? 0.053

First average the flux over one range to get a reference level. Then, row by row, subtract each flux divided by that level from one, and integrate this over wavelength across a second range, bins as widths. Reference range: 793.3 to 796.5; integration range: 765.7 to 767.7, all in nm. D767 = 0.13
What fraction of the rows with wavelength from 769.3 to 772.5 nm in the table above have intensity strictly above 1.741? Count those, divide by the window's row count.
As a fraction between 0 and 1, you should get 0.25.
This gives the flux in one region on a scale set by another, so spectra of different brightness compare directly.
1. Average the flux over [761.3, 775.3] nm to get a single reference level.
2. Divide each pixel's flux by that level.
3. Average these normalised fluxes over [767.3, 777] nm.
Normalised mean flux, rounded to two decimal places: 0.98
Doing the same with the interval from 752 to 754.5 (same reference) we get 1.03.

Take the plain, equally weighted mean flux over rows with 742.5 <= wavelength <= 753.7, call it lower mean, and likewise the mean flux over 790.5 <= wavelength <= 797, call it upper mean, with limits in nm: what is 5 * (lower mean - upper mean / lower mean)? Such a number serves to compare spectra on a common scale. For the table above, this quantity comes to 4.06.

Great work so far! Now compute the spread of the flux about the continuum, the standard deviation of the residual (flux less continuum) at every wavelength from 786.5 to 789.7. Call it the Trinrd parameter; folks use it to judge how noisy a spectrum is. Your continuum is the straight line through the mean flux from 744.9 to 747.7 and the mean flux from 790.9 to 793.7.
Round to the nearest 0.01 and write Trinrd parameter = 0.03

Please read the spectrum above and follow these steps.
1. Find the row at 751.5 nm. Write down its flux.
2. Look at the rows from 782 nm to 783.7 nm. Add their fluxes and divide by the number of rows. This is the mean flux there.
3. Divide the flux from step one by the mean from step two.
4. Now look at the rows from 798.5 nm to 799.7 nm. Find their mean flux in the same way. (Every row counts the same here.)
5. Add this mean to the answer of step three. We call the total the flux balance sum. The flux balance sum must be 2.79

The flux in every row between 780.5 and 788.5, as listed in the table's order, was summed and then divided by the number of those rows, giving 1.65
